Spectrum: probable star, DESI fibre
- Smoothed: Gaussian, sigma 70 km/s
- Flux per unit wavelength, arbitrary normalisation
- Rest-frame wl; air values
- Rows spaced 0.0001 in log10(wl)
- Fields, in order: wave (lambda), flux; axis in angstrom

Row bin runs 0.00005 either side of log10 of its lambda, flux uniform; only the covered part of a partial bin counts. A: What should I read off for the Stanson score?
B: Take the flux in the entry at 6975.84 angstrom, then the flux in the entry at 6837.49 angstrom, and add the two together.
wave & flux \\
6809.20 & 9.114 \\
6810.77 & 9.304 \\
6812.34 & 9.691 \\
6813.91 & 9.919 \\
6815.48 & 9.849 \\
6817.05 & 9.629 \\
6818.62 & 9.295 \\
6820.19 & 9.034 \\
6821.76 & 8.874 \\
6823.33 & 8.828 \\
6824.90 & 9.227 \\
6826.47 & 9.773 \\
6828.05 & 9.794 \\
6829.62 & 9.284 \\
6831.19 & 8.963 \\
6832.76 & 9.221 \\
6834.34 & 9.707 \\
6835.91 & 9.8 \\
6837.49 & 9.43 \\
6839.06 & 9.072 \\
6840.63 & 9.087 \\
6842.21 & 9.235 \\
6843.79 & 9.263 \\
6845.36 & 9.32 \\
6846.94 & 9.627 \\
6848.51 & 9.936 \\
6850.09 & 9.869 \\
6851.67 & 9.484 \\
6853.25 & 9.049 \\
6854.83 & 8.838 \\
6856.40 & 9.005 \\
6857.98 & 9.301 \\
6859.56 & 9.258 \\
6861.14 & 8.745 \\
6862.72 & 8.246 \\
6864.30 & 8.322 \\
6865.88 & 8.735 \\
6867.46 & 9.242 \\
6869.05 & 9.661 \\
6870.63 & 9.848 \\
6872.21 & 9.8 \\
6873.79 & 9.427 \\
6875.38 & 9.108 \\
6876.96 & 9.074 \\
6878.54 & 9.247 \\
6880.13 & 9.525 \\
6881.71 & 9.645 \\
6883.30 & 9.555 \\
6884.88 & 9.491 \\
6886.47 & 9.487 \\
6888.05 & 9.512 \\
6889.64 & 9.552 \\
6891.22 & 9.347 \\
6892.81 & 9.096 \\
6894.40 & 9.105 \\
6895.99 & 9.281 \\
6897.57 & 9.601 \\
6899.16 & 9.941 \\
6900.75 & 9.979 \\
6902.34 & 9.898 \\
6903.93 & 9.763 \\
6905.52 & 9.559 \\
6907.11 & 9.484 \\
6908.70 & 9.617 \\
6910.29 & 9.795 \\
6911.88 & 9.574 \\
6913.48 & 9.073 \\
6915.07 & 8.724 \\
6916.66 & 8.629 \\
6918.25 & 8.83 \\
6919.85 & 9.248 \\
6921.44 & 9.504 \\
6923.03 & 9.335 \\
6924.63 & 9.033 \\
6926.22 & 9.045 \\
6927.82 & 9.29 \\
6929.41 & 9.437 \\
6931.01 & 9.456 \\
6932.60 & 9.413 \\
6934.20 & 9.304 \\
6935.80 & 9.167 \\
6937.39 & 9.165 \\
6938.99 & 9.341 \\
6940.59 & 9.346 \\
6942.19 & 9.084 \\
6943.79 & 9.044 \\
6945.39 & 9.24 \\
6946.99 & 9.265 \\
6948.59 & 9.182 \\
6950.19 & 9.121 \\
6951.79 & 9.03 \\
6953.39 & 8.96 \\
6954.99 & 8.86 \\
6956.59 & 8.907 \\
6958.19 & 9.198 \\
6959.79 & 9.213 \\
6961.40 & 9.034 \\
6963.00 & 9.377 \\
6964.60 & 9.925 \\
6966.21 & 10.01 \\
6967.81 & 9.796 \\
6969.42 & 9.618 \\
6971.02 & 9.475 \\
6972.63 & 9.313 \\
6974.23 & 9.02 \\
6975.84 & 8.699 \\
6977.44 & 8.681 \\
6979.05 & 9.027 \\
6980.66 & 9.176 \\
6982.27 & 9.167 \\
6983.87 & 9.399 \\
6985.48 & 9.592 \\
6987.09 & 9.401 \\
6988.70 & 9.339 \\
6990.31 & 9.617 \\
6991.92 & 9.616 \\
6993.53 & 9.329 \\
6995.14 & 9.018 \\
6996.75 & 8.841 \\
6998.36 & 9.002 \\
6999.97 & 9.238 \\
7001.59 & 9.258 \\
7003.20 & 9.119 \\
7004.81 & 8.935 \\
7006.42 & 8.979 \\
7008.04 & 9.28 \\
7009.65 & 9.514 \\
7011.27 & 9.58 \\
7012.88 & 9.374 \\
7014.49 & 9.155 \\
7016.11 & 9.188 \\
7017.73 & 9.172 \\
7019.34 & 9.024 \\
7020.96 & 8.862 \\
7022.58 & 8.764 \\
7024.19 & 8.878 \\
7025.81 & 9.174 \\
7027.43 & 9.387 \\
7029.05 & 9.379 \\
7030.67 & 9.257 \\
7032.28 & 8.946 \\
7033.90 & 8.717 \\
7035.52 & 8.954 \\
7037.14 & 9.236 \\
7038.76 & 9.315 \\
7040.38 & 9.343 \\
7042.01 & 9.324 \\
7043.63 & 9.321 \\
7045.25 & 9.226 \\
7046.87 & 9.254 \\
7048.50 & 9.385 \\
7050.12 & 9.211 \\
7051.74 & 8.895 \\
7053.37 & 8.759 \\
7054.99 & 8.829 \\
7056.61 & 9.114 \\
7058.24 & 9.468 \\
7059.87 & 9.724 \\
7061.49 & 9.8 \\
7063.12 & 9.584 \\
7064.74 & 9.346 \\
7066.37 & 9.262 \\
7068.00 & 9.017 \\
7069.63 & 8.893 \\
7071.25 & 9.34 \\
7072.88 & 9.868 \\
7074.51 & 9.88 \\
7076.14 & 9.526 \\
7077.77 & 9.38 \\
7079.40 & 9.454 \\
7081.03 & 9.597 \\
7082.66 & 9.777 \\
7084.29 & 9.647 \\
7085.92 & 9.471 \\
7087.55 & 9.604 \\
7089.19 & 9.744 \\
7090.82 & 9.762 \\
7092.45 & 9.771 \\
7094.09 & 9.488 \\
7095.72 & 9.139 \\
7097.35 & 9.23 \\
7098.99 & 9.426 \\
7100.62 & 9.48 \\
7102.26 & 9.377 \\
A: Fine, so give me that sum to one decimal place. 18.1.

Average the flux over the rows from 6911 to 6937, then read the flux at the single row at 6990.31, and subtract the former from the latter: 0.4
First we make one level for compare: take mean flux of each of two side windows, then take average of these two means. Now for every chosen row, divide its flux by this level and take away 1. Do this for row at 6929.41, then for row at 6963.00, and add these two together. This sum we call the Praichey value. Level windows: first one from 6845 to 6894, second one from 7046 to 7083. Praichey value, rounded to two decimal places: 0.02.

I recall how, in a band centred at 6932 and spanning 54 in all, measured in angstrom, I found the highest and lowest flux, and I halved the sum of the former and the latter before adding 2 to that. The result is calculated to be 11.2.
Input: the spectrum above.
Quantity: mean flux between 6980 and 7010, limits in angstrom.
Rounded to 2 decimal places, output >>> 9.25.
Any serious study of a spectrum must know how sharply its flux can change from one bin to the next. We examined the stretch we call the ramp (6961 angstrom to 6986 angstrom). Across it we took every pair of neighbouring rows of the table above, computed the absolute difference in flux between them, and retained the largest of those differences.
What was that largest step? 0.548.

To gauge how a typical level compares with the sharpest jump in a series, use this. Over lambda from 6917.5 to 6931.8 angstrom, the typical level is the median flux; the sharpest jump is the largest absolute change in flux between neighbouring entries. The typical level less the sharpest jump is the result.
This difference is 8.87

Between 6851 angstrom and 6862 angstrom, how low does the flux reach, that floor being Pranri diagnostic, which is 8.745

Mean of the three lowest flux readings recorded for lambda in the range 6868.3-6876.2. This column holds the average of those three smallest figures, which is 9.40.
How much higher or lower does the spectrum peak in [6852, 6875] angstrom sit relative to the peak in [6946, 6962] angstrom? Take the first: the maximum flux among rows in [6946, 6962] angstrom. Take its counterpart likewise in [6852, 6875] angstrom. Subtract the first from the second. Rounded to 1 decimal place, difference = 0.6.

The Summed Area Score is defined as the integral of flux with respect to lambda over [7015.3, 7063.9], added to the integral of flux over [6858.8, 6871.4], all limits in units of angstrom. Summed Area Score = 560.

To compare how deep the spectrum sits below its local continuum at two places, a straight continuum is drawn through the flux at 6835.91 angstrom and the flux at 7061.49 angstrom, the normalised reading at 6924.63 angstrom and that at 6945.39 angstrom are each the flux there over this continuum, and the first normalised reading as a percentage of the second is 98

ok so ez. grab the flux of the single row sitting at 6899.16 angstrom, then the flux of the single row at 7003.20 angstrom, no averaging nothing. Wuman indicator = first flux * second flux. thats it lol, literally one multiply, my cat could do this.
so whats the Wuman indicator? 91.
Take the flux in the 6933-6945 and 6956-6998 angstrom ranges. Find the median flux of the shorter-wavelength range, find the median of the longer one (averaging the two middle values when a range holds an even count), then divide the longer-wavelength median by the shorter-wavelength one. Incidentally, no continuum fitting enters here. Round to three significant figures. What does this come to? 1.02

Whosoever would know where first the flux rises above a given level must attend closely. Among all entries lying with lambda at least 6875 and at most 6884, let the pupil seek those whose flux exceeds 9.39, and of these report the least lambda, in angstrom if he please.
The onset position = 6880.13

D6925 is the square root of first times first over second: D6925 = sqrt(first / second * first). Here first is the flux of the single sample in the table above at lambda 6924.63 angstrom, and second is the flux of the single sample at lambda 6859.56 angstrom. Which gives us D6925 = 2.97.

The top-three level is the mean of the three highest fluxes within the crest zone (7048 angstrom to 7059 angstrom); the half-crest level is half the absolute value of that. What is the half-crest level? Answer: 4.68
